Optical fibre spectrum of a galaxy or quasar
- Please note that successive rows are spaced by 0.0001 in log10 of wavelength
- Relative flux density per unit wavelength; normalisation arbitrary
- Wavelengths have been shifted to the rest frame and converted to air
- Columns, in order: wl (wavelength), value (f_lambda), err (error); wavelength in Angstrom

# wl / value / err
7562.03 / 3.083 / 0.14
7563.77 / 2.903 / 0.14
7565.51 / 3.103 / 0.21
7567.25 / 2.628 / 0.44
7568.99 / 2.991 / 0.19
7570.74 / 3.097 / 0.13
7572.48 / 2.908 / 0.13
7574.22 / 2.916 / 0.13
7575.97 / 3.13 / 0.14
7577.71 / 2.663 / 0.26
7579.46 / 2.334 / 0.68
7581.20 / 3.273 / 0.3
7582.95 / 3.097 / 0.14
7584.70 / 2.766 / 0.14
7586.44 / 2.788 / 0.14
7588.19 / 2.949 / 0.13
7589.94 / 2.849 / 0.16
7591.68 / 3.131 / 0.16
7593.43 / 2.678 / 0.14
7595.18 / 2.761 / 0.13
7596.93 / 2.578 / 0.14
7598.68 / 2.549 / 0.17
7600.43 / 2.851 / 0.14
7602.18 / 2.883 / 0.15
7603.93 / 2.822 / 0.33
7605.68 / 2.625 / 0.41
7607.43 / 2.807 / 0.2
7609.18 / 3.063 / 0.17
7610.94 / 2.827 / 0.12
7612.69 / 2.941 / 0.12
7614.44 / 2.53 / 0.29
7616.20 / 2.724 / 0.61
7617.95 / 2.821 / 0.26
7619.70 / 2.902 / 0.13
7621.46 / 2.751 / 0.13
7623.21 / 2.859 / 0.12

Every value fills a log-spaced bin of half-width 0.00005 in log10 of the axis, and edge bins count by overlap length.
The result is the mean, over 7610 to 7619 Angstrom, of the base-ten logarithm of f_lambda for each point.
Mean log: 0.442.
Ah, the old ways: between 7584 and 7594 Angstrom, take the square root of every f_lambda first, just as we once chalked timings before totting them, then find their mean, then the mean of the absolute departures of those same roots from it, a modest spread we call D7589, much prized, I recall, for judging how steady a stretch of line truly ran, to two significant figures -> 0.035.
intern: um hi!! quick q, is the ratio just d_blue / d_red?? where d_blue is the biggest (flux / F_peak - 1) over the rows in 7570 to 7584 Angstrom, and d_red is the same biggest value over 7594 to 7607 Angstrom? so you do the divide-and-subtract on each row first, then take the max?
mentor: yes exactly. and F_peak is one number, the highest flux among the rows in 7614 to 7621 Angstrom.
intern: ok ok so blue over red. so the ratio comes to -19.5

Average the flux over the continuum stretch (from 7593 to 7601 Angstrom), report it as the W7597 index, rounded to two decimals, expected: 2.68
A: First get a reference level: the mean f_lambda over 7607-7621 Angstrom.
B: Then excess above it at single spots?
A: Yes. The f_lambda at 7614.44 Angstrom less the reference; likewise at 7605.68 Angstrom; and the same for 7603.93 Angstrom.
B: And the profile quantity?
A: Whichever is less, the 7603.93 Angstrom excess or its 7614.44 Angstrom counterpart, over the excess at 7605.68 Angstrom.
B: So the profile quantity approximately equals 1.5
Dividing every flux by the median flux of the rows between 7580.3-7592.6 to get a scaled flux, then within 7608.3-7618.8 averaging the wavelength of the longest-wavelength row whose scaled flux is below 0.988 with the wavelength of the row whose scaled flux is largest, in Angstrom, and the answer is 7613.6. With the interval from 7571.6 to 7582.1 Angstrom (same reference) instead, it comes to 7580.3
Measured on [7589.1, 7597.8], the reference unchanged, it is 7594.3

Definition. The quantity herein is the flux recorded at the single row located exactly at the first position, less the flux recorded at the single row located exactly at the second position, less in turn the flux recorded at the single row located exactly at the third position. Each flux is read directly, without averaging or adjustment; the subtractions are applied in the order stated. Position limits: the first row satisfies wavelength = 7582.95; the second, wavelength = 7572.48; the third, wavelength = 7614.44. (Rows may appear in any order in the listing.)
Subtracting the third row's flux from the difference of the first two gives -2.3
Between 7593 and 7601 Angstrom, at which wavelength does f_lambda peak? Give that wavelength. 7600.43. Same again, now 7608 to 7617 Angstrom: 7609.18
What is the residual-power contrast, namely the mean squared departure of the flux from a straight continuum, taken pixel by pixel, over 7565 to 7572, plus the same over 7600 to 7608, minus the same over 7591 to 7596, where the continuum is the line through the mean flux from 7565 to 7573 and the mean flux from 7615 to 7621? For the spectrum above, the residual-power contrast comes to 0.010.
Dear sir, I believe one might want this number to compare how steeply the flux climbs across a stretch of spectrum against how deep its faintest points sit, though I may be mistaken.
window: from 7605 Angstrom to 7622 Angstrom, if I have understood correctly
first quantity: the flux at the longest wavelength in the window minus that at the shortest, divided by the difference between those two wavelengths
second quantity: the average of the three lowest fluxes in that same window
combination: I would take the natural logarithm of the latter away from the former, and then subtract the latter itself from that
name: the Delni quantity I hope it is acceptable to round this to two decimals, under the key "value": -3.58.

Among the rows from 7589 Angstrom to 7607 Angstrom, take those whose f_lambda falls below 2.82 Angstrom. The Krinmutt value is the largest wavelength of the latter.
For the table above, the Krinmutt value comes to 7605.68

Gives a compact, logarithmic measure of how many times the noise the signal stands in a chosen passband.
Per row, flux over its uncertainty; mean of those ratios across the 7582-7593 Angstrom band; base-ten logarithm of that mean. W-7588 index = 1.31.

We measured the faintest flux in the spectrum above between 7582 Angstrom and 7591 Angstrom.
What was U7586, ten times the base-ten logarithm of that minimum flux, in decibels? 4.42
